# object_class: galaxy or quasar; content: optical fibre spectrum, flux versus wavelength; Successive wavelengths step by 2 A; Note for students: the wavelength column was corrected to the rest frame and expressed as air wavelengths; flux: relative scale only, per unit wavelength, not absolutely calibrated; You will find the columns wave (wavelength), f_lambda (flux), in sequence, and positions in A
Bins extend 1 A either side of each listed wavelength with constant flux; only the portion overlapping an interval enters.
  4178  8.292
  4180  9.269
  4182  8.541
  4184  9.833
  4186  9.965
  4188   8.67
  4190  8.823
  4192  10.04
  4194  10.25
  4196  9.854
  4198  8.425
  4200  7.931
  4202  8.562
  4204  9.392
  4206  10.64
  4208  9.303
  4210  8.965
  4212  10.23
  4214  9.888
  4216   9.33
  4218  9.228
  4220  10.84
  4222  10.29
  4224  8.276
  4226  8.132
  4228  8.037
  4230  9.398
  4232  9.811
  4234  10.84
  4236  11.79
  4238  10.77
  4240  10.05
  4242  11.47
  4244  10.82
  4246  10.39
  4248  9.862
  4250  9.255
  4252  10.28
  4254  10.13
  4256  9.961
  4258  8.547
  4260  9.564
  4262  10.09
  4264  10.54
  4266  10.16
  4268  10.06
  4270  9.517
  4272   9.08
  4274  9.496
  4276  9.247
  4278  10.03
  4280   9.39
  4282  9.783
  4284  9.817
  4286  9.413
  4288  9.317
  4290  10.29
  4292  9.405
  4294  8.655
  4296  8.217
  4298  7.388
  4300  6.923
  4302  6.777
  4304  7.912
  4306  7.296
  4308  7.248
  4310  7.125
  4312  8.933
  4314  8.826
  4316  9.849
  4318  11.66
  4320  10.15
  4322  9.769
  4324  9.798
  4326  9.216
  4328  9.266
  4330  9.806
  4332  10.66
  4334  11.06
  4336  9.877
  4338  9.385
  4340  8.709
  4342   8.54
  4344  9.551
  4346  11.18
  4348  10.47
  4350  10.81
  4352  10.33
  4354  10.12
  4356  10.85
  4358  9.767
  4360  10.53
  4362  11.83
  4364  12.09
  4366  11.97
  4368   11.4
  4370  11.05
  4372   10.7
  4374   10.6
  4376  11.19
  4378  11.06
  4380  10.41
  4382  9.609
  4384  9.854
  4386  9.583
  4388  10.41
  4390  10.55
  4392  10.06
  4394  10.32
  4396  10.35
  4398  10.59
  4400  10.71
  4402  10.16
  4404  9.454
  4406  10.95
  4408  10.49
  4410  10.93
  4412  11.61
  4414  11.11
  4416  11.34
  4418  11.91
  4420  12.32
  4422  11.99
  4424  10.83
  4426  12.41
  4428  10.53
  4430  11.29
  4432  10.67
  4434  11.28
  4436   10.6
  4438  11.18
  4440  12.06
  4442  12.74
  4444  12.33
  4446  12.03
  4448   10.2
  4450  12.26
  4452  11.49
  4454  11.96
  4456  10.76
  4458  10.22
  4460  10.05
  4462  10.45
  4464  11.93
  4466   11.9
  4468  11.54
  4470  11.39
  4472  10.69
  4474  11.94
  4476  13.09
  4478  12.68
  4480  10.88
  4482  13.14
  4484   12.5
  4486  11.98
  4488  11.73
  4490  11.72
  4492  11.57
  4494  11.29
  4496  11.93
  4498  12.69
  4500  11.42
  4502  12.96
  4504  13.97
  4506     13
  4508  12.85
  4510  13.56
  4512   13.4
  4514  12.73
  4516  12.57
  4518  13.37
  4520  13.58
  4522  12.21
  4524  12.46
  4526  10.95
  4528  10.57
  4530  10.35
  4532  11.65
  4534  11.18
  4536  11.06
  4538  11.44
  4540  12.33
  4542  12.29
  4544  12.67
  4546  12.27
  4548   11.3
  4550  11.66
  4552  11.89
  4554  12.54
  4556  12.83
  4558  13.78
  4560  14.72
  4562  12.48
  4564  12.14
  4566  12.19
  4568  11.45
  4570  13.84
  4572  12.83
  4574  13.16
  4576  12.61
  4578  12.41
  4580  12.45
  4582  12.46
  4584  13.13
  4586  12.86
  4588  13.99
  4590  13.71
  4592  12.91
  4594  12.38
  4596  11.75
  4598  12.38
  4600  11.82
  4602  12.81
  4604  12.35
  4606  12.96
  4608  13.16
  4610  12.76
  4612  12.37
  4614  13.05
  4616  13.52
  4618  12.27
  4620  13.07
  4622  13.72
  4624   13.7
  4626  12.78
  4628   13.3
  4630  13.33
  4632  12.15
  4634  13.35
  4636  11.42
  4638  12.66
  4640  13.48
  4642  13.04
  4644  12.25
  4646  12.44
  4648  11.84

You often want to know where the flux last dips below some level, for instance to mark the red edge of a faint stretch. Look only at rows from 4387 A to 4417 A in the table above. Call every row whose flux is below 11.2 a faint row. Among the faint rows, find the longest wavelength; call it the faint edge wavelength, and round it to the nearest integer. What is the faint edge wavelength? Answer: 4414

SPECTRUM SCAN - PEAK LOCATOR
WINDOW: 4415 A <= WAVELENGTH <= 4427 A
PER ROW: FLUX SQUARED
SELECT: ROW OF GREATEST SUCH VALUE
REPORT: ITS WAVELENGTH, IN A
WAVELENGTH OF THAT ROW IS 4426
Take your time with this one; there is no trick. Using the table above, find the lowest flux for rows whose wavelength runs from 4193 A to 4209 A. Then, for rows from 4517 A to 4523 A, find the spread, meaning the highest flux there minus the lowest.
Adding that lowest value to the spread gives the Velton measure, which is 9.3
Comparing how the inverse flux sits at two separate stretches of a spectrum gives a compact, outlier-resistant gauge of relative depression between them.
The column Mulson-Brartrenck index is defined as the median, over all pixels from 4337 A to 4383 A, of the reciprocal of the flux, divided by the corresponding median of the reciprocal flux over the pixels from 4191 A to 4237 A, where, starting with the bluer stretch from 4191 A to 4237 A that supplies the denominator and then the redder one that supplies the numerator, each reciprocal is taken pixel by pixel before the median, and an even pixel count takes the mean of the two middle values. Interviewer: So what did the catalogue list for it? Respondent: 0.89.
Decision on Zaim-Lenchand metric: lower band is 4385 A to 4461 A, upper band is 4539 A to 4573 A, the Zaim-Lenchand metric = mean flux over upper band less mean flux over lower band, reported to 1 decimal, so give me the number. 1.5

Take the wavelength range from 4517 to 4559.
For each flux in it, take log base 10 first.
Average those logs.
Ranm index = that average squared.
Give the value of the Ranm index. 1.16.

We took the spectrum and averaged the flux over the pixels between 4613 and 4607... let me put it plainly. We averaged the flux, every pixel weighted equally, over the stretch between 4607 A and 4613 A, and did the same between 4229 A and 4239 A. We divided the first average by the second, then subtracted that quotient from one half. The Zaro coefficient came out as -0.71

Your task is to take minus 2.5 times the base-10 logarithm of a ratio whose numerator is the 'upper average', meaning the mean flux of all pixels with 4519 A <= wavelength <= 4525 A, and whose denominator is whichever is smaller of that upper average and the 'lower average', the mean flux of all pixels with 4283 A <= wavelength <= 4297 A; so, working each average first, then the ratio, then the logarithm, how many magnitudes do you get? -0.34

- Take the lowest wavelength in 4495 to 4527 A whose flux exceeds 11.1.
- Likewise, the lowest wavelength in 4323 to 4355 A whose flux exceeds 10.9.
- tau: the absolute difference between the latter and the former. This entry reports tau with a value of 162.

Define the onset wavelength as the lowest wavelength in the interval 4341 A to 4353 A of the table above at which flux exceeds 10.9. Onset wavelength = 4346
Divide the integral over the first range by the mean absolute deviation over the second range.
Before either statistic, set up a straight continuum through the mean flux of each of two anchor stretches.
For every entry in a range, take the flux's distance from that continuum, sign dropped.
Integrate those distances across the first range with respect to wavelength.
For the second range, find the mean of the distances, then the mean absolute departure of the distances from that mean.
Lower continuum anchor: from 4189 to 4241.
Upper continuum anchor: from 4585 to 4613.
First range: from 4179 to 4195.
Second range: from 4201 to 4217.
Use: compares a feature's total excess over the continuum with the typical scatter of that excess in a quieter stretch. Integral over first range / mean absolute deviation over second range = 31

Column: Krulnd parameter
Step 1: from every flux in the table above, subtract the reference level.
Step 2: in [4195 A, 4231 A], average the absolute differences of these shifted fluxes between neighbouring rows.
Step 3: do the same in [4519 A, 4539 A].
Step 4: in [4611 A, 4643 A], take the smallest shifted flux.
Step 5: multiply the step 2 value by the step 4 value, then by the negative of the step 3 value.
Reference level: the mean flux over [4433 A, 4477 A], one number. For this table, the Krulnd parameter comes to 0.0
